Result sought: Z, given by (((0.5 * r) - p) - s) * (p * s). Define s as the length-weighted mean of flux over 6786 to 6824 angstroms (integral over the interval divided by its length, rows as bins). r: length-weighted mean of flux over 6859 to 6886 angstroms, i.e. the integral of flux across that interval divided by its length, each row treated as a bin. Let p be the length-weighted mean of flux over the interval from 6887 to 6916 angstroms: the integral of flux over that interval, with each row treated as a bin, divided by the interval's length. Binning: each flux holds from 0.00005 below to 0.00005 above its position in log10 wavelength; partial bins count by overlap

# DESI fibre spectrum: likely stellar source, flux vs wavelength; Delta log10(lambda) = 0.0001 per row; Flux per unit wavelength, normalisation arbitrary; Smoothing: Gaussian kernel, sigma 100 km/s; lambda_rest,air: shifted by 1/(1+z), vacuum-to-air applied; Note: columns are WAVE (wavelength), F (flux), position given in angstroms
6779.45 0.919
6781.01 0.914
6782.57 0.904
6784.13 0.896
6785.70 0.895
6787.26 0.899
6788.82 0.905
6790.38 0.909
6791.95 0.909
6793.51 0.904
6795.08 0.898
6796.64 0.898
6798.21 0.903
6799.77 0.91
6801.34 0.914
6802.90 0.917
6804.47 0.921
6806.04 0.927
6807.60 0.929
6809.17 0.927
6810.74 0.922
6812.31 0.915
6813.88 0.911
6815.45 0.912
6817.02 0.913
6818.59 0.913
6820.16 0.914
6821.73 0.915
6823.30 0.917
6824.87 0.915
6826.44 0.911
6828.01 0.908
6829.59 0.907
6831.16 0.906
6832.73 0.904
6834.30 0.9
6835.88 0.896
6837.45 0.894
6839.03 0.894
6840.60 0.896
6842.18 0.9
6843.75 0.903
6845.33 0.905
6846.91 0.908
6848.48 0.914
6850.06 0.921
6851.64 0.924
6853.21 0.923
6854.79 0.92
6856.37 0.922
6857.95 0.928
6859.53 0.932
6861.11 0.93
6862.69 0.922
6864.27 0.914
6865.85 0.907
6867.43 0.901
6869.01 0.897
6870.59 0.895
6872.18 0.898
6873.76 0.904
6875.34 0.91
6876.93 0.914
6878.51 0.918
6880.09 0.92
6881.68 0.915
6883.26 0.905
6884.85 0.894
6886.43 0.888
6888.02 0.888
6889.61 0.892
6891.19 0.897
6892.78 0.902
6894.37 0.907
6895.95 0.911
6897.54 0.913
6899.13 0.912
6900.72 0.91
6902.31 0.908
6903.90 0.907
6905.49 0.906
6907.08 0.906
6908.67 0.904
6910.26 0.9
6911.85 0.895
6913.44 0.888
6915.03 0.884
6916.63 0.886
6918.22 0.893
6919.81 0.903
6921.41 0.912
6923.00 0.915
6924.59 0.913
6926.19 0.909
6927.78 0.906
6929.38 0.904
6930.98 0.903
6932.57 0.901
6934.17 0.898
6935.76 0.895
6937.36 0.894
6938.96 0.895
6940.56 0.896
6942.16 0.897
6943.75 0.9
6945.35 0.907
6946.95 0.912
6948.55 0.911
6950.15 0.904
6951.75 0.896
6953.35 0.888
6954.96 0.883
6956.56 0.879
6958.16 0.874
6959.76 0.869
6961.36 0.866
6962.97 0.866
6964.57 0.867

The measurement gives -1.12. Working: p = 0.901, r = 0.910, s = 0.912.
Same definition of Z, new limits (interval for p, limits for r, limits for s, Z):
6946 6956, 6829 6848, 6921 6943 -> -1.09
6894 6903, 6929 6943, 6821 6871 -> -1.14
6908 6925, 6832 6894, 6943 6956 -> -1.09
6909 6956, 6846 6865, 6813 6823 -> -1.11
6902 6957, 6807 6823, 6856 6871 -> -1.12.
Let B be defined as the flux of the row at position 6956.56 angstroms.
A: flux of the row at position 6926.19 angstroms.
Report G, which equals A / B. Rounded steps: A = 0.909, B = 0.879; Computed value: 1.03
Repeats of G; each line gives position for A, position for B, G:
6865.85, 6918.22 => 1.02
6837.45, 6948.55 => 0.98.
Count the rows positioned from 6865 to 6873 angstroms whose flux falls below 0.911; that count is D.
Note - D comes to 5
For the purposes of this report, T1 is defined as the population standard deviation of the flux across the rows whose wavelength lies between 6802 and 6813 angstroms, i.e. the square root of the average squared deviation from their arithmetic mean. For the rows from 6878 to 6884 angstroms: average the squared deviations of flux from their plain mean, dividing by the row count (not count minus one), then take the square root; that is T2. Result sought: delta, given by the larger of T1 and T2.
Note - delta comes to 0.006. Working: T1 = 0.0050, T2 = 0.006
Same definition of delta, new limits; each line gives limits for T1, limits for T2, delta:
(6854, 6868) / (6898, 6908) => 0.010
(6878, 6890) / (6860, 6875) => 0.013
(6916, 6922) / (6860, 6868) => 0.010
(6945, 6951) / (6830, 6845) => 0.004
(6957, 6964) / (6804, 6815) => 0.006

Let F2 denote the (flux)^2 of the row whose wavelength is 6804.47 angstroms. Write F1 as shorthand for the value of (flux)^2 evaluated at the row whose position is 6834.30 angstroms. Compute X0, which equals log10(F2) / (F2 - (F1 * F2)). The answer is -0.44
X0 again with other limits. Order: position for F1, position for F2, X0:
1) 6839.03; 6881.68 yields -0.46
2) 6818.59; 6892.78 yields -0.66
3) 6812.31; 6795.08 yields -0.71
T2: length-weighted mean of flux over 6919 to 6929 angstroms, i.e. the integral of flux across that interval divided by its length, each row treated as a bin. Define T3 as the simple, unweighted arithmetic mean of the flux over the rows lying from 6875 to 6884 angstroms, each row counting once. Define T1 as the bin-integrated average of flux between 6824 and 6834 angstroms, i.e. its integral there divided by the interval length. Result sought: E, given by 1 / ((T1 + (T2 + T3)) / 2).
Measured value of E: 0.732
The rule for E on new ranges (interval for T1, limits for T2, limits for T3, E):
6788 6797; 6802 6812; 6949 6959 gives 0.737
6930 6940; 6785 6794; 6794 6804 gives 0.738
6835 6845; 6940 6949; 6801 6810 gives 0.734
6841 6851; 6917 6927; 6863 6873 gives 0.736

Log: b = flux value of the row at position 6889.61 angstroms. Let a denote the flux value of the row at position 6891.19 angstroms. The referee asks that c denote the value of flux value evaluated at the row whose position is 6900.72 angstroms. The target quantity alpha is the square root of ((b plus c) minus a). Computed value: 0.951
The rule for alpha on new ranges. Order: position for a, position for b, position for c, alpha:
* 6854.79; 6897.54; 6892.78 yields 0.946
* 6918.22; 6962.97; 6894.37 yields 0.938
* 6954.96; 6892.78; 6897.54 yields 0.965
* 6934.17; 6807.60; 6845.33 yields 0.967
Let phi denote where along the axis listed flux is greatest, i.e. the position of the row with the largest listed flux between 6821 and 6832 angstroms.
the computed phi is 6823.30 angstroms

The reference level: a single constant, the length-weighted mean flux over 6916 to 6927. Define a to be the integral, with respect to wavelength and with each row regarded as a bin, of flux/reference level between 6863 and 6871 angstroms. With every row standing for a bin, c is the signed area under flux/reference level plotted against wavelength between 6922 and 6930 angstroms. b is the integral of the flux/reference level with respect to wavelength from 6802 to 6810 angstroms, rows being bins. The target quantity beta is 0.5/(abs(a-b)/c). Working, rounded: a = 8.00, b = 8.17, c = 8.04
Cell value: 23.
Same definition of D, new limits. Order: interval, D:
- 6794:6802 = 4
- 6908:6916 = 5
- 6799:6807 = 1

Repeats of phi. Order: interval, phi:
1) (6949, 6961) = 6950.15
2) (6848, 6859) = 6857.95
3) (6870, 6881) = 6880.09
